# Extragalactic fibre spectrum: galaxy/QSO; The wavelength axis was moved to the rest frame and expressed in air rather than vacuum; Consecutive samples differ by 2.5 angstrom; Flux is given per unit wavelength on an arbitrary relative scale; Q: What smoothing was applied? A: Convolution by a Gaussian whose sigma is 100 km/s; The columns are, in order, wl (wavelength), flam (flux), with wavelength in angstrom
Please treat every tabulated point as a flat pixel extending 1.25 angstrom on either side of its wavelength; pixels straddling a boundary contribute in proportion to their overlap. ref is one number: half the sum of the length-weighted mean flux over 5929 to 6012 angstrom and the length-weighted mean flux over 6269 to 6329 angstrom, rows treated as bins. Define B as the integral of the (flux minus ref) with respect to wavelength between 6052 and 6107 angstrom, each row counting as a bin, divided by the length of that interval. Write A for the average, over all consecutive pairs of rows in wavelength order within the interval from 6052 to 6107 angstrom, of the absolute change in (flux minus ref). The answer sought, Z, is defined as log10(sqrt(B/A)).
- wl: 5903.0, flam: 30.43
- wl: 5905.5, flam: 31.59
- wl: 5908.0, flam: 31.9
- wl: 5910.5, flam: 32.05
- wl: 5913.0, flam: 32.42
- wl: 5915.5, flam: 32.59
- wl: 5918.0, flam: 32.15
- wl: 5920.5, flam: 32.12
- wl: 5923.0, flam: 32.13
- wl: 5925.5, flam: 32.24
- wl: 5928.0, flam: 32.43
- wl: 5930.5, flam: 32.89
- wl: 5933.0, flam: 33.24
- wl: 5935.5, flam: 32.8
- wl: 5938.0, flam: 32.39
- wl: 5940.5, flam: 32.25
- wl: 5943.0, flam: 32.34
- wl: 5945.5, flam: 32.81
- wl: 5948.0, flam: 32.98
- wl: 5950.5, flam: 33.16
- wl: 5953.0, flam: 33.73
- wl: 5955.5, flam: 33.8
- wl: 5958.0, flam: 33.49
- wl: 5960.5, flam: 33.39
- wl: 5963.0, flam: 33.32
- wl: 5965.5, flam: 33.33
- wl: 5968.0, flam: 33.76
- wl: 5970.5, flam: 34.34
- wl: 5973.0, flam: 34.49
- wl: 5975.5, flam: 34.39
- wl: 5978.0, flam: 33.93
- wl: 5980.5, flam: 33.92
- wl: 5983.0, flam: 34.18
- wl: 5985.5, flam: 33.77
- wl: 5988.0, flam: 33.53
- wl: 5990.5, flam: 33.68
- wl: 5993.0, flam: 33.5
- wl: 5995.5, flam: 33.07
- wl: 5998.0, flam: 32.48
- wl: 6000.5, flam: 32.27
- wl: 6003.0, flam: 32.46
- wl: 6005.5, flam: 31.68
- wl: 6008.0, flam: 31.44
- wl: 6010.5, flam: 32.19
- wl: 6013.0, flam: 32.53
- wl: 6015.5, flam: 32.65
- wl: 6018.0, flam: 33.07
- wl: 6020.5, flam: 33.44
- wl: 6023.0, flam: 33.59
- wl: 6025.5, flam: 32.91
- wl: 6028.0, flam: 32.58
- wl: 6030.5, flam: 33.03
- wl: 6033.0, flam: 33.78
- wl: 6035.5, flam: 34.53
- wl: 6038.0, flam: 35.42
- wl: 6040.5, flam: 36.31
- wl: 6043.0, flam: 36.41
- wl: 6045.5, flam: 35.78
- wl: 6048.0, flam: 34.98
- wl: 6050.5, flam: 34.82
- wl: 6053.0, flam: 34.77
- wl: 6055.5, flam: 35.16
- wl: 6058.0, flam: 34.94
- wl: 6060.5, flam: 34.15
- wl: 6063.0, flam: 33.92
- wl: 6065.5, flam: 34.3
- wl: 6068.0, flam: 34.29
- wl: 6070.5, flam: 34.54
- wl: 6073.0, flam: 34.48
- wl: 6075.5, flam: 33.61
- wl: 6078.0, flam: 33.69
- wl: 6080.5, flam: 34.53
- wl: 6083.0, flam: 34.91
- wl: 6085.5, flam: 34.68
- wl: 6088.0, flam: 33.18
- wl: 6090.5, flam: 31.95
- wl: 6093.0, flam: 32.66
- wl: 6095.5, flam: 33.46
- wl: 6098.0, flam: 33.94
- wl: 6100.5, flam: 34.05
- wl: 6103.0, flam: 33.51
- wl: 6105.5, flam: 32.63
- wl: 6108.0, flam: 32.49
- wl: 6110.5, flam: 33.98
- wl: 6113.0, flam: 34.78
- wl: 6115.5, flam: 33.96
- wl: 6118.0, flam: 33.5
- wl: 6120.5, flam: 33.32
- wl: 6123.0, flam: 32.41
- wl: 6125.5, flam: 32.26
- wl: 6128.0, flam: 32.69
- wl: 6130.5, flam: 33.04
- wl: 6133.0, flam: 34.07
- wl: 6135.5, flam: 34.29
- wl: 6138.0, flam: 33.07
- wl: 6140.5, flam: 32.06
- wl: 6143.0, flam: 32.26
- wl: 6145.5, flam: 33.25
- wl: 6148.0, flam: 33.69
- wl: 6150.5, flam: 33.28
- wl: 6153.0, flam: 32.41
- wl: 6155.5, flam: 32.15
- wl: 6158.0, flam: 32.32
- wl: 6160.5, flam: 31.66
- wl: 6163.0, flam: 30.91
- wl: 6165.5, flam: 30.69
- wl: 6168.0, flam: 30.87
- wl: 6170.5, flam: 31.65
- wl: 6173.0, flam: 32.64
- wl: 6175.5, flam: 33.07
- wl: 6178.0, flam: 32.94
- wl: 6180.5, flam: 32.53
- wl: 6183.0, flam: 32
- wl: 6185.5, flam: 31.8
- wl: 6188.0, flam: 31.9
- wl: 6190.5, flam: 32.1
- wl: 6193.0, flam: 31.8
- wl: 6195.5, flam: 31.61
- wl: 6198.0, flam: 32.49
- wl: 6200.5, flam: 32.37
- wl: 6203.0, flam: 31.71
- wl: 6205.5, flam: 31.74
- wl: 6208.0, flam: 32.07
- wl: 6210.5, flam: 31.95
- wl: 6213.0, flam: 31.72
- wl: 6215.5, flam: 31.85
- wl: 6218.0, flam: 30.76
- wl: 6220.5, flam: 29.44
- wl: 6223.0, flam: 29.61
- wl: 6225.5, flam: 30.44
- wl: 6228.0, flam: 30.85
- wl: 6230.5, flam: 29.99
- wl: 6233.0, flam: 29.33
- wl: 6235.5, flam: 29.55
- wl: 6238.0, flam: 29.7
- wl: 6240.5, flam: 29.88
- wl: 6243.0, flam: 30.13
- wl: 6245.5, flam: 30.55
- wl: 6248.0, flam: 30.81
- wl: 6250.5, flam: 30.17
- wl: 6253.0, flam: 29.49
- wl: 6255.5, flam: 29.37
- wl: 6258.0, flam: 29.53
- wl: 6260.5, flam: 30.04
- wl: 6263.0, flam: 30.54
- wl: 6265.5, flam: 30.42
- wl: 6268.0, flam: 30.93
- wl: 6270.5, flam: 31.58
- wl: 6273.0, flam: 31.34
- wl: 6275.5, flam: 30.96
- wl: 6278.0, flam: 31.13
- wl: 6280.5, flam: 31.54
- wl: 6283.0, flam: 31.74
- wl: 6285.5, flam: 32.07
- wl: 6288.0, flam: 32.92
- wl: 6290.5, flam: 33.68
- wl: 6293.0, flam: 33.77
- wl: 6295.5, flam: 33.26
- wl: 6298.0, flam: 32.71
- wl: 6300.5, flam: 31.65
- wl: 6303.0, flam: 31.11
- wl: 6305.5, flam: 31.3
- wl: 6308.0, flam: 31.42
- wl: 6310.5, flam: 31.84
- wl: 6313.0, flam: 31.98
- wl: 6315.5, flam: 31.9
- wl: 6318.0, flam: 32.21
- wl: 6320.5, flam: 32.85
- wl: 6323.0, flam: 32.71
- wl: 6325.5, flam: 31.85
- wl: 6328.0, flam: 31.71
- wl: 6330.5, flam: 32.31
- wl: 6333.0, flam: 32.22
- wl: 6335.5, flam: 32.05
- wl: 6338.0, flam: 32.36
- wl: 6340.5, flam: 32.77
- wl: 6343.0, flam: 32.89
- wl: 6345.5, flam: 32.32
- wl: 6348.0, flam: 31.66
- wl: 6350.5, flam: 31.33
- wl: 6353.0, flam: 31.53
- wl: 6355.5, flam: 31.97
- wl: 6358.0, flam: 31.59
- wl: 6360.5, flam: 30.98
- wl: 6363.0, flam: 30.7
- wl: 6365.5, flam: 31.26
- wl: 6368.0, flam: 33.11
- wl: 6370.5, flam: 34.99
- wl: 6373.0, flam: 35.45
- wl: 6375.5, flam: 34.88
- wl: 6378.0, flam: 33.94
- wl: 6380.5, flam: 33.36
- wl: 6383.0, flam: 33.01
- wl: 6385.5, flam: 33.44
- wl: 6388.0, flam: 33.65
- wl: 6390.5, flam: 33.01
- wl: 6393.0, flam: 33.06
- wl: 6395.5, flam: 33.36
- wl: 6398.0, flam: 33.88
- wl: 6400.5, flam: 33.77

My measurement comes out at 0.2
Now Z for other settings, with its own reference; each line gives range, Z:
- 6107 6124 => 0.0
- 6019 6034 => 0.1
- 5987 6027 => -0.2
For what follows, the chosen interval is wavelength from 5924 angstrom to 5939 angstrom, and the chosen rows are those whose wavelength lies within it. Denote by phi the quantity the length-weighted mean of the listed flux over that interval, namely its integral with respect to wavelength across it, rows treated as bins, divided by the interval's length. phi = 32.7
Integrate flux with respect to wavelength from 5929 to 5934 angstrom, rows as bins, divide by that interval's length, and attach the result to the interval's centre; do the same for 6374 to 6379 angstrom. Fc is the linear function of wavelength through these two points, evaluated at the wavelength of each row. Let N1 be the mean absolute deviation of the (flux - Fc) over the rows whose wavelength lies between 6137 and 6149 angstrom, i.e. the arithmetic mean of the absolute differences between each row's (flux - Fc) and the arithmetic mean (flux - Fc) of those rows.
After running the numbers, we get 0.6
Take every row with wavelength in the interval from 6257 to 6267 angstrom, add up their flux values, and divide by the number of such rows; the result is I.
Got 30.1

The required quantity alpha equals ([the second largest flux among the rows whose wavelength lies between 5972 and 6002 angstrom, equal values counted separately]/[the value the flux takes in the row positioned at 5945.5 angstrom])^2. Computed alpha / 1.10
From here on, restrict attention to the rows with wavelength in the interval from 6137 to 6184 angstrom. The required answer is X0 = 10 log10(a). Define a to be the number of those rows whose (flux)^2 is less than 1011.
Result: 7.0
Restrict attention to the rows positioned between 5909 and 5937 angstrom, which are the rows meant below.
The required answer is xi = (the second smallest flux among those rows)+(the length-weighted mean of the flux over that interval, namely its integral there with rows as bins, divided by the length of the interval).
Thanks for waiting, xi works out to 64.6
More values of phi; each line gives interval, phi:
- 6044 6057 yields 35.1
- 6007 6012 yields 31.9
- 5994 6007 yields 32.4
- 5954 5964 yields 33.5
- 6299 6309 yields 31.4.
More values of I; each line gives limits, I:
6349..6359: 31.6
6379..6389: 33.4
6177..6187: 32.3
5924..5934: 32.7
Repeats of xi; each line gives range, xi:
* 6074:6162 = 65.2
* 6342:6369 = 62.7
